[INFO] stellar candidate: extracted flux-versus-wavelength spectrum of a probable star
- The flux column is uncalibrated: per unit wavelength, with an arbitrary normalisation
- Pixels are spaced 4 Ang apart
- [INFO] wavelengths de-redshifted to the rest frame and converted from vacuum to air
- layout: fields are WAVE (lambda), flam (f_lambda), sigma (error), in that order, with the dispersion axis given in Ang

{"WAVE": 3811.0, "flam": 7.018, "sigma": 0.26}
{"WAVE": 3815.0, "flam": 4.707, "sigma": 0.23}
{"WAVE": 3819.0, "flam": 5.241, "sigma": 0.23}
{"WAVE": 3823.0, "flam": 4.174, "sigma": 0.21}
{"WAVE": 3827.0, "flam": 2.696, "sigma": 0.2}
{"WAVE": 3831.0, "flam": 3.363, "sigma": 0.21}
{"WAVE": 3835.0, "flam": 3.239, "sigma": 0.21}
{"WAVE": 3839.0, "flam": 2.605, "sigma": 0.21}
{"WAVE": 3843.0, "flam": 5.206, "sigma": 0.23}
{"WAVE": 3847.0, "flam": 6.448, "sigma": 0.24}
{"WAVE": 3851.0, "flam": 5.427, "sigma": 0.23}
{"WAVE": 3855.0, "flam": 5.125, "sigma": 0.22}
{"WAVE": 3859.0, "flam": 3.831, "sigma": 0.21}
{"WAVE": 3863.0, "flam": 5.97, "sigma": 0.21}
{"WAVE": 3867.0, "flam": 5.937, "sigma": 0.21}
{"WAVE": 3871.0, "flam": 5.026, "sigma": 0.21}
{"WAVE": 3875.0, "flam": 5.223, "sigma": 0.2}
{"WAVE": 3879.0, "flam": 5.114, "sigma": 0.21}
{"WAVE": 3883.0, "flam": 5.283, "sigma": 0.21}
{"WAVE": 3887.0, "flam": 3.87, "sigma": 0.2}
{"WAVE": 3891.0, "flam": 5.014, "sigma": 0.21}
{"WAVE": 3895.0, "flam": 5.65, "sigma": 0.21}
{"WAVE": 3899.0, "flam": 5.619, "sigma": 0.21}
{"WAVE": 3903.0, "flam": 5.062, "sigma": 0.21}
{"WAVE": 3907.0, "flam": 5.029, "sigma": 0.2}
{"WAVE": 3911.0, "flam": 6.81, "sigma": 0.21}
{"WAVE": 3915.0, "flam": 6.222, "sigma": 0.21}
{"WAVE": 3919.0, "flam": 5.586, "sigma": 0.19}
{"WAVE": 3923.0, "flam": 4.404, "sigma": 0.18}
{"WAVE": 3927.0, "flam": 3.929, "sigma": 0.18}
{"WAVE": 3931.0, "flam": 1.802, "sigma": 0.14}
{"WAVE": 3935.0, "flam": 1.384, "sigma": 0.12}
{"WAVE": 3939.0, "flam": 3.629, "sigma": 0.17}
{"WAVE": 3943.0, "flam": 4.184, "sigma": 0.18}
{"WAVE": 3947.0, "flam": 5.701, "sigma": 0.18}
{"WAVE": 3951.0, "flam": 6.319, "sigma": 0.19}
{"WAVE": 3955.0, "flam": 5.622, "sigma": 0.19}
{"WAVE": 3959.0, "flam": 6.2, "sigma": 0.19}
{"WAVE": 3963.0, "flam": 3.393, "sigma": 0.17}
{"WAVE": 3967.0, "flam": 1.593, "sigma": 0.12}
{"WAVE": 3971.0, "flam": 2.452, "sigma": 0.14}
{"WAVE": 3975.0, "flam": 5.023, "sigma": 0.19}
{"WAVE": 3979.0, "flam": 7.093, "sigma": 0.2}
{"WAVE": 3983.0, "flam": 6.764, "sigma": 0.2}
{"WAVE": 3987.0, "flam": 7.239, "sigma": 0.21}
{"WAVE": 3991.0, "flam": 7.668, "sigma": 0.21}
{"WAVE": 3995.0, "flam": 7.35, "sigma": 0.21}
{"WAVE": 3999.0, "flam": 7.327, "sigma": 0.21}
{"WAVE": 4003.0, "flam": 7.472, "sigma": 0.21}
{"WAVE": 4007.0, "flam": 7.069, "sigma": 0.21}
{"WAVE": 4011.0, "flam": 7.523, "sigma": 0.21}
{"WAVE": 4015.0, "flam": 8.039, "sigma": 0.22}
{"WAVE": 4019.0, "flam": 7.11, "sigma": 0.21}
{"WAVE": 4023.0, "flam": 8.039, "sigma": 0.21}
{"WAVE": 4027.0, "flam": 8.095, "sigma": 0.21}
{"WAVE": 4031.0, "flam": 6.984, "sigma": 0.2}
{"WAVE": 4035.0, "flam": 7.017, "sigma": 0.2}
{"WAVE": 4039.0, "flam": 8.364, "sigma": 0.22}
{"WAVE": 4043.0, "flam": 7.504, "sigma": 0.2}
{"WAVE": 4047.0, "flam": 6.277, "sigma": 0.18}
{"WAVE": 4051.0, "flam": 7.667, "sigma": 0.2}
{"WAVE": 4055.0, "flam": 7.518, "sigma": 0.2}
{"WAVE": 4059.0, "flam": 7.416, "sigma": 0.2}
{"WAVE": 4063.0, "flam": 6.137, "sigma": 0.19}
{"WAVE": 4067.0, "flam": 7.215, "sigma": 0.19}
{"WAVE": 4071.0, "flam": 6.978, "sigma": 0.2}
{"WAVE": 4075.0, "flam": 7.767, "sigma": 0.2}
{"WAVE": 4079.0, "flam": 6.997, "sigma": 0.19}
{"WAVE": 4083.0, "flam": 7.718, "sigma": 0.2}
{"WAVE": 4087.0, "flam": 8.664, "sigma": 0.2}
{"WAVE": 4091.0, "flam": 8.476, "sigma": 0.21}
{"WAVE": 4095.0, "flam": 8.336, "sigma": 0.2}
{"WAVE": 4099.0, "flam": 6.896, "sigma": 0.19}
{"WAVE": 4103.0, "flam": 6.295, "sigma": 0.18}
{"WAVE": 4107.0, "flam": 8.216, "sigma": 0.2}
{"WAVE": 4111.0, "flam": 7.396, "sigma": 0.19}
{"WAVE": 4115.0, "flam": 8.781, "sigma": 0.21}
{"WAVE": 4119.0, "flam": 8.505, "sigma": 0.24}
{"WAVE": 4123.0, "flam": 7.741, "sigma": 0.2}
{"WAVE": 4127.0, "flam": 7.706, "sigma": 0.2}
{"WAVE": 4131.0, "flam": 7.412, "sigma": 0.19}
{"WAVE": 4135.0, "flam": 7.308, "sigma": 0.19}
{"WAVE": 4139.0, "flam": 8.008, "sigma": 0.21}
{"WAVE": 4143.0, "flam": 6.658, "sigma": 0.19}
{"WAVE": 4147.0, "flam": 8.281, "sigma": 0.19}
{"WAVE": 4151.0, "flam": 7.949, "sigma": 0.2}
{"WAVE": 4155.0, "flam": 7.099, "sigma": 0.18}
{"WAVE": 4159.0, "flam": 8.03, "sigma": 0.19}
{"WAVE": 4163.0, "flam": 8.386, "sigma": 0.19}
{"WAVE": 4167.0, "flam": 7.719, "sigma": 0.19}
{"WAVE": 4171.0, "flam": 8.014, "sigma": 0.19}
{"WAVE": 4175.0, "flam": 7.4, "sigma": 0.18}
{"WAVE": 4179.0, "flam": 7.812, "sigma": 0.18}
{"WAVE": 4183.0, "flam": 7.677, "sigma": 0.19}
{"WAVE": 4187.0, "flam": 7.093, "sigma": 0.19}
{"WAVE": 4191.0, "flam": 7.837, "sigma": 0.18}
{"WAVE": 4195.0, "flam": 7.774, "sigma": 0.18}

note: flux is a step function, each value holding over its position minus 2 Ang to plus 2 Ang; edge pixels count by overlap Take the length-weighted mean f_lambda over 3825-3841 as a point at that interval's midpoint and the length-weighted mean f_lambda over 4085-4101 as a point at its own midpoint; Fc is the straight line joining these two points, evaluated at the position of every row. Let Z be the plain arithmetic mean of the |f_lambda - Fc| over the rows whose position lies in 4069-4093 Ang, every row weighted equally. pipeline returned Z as 0.5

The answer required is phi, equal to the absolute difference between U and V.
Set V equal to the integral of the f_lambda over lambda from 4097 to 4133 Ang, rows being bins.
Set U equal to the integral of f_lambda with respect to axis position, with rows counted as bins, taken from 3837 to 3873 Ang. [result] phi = 93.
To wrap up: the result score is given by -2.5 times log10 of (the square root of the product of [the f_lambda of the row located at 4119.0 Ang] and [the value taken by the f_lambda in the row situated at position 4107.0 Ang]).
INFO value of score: -2.3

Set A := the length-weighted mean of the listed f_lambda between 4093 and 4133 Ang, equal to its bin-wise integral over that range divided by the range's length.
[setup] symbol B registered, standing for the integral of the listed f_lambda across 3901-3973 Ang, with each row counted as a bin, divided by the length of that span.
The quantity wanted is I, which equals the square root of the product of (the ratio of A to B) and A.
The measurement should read 3.7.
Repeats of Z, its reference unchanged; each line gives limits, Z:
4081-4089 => 0.4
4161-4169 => 1.5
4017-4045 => 0.7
